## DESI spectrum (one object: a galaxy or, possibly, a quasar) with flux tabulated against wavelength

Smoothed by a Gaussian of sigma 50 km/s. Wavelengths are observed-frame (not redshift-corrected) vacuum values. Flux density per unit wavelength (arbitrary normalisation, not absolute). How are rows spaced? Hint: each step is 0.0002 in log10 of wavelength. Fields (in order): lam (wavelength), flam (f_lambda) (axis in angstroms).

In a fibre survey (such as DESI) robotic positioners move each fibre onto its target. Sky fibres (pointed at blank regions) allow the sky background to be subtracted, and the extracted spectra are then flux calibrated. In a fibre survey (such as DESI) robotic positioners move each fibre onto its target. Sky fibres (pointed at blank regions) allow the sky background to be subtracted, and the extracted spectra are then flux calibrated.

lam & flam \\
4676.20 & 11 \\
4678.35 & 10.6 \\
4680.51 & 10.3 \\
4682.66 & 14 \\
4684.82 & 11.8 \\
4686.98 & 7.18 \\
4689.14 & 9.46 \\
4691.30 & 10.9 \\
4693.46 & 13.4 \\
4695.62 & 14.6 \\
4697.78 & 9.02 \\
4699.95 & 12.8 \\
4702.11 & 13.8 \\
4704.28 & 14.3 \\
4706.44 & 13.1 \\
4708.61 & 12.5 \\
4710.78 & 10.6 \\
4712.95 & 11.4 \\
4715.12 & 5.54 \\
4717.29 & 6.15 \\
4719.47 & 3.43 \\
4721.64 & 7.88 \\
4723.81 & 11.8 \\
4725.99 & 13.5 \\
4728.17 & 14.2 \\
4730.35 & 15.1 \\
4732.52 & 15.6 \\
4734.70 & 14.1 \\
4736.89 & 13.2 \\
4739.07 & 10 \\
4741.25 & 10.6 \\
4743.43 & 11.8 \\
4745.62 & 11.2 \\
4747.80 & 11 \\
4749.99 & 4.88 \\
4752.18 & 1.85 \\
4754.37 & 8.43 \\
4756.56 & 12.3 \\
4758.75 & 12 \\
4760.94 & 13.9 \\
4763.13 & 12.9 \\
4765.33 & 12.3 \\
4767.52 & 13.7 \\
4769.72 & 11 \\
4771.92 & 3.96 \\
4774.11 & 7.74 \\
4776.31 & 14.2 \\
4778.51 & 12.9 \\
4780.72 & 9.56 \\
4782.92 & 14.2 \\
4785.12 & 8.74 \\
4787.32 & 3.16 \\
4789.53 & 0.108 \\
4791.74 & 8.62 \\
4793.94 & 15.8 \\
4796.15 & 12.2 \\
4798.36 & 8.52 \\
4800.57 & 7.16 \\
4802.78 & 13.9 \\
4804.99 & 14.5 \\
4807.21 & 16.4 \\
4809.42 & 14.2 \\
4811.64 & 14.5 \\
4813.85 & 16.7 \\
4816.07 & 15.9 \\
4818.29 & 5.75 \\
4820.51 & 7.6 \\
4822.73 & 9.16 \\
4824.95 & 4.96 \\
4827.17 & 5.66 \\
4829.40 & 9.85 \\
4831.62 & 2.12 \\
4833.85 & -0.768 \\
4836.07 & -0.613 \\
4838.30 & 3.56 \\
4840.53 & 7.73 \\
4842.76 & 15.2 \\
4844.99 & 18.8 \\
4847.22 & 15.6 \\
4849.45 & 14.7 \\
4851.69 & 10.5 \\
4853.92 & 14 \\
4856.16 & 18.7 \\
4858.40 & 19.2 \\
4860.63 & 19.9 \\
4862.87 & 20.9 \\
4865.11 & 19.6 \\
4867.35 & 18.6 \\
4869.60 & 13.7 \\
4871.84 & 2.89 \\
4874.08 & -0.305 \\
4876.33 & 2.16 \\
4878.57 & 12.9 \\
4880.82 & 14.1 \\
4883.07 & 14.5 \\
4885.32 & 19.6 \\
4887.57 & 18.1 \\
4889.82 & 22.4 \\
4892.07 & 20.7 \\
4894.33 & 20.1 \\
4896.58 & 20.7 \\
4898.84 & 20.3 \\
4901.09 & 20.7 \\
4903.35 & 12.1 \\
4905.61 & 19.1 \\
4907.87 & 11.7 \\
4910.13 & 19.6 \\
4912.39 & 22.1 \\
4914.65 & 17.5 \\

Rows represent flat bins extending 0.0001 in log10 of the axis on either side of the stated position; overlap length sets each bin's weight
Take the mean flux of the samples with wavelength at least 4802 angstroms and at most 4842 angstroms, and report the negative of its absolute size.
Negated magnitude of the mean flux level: -9.0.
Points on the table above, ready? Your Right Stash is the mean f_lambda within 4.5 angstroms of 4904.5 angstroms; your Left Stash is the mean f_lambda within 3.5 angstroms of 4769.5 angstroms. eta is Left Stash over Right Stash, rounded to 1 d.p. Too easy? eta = 0.6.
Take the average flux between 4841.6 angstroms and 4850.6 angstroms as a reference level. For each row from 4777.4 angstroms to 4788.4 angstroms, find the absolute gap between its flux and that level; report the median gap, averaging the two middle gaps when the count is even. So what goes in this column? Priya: 6.5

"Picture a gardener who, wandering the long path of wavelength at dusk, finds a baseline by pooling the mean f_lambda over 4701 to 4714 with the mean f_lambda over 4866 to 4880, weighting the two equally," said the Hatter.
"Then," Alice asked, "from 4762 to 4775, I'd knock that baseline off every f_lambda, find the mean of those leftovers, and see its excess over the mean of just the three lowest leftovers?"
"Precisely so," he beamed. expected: 2.7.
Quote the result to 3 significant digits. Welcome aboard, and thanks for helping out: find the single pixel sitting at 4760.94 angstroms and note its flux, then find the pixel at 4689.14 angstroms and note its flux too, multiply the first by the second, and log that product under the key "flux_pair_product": 131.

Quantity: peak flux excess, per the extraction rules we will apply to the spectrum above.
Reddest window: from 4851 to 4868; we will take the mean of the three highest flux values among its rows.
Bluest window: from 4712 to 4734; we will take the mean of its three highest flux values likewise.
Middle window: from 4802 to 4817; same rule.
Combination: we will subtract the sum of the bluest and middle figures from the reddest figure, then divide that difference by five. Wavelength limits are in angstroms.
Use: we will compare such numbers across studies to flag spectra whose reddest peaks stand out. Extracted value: -2.2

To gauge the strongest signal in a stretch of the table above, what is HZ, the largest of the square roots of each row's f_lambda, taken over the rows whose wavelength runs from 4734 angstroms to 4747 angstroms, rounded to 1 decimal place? 3.8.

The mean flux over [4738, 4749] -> 11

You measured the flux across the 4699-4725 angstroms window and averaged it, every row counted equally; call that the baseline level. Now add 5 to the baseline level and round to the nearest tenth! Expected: 15.3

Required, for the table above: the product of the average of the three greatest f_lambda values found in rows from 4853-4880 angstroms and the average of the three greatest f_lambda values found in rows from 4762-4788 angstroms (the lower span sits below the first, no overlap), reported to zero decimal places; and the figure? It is 283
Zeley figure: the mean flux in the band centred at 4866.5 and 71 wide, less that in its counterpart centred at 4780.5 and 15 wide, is 4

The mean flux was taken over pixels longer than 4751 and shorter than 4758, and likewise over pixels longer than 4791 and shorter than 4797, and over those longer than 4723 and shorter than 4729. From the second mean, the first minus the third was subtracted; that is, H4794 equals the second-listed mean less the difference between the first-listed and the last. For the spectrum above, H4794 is 18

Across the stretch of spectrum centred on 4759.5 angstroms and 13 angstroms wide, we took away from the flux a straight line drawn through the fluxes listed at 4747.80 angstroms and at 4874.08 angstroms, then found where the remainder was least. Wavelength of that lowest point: 4754.37 angstroms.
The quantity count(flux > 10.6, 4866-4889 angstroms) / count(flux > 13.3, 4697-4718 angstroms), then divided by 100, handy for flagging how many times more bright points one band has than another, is 0.035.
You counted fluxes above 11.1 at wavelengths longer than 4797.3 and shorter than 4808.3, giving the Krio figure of 3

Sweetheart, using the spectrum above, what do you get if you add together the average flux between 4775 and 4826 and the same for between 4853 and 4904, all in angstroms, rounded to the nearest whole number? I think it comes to 27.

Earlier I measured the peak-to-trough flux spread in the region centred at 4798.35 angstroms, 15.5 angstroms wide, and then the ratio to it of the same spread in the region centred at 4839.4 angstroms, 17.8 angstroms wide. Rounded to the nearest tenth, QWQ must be 2.3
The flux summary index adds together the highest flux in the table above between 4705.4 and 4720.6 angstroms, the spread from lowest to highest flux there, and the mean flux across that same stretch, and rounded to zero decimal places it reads 32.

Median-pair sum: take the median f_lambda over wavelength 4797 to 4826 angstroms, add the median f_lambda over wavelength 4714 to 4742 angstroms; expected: 26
